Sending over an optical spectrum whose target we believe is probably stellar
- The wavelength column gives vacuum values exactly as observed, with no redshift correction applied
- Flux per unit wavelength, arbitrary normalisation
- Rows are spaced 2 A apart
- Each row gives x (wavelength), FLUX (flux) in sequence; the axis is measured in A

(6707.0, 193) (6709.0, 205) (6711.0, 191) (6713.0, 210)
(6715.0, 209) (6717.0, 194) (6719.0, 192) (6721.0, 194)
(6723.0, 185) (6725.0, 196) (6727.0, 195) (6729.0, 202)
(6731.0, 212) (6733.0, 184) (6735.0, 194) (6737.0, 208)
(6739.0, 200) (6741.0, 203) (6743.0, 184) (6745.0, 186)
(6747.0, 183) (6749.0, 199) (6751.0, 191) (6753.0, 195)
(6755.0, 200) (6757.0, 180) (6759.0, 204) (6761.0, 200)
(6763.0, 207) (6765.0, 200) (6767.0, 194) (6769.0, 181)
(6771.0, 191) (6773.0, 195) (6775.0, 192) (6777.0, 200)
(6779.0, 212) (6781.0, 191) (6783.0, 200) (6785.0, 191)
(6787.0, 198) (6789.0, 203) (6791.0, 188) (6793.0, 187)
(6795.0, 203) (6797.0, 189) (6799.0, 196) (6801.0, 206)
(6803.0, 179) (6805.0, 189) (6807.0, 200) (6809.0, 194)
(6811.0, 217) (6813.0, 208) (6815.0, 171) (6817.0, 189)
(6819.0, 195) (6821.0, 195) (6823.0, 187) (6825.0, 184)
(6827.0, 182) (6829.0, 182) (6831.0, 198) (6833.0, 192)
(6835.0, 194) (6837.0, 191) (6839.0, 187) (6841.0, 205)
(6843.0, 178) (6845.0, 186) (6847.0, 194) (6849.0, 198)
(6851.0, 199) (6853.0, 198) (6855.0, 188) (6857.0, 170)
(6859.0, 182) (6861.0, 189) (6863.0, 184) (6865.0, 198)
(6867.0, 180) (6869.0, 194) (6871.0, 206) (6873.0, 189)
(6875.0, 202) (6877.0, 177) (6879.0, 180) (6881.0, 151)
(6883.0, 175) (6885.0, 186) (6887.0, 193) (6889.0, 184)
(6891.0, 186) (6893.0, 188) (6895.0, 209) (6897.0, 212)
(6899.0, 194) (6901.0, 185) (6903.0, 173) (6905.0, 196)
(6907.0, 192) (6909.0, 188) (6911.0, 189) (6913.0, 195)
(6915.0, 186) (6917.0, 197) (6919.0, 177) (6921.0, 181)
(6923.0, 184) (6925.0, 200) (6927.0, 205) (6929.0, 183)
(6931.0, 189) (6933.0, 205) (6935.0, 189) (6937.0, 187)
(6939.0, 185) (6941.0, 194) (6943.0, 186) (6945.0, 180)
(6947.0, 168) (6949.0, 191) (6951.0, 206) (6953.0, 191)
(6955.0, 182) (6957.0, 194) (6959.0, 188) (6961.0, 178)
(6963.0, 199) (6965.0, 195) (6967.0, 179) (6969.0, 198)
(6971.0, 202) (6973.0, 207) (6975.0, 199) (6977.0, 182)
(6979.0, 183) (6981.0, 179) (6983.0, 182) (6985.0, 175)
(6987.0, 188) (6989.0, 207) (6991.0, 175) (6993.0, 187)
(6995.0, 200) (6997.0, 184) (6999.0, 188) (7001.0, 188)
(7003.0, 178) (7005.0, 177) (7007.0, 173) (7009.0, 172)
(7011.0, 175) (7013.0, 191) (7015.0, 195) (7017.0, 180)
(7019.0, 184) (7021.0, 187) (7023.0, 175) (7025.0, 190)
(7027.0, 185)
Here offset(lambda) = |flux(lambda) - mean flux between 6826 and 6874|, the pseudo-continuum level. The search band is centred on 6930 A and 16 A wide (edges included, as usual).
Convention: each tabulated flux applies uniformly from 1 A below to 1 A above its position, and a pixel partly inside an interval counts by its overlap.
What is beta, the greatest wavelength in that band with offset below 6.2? 6937.0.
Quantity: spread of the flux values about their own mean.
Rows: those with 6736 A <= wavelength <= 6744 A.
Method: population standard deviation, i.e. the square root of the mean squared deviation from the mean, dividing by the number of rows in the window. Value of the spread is 9.0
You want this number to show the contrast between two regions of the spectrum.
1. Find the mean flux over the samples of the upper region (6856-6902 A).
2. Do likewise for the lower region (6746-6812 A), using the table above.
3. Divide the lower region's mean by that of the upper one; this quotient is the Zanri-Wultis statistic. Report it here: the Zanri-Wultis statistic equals 1.04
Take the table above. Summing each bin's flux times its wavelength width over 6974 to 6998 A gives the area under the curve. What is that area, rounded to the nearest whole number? 4482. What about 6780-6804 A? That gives 4662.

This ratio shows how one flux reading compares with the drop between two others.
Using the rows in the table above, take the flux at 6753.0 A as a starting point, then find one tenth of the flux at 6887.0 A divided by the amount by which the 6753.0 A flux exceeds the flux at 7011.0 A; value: 1.0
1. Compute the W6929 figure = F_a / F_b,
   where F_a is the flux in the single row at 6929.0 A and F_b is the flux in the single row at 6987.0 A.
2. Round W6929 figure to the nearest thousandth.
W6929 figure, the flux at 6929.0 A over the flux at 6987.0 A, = 0.973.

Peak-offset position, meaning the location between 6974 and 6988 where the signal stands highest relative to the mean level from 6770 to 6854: 6975.0 A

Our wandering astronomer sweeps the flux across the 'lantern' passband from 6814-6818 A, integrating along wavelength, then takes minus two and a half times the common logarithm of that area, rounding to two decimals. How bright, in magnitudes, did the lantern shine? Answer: -7.14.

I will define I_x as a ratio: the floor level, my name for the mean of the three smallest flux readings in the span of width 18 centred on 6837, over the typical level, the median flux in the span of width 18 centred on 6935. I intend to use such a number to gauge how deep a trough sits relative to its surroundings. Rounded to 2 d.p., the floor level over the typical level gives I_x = 0.96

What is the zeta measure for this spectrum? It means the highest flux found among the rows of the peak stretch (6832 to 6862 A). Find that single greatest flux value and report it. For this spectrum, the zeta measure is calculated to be 205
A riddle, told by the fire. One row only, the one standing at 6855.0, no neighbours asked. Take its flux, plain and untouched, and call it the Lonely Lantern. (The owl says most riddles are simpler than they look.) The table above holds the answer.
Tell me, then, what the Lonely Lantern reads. 188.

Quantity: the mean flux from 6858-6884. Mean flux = 185.2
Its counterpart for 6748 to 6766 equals 197.3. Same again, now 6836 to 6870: 189.5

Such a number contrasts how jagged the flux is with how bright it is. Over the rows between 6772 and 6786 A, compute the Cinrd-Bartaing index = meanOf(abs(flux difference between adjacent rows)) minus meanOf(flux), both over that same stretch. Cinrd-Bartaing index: -187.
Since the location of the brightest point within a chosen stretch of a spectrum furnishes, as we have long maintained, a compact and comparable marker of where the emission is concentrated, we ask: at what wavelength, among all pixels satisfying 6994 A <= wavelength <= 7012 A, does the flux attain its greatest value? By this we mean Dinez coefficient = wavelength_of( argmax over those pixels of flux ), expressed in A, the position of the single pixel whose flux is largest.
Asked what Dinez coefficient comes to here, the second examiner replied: 6995.0 A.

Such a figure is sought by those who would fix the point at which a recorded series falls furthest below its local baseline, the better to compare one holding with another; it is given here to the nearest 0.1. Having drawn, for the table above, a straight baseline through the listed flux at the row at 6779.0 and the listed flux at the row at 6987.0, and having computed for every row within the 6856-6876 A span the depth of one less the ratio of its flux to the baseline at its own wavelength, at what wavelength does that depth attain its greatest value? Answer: 6857.0 A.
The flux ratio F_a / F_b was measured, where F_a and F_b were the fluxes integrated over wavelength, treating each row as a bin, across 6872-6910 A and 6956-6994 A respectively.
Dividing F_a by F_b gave 0.99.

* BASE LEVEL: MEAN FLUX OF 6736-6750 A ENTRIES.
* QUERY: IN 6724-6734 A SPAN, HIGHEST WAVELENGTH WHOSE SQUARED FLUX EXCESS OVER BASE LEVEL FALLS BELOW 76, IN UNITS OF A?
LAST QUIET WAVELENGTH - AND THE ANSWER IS 6729.0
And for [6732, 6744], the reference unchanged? 6741.0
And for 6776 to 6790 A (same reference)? 6789.0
